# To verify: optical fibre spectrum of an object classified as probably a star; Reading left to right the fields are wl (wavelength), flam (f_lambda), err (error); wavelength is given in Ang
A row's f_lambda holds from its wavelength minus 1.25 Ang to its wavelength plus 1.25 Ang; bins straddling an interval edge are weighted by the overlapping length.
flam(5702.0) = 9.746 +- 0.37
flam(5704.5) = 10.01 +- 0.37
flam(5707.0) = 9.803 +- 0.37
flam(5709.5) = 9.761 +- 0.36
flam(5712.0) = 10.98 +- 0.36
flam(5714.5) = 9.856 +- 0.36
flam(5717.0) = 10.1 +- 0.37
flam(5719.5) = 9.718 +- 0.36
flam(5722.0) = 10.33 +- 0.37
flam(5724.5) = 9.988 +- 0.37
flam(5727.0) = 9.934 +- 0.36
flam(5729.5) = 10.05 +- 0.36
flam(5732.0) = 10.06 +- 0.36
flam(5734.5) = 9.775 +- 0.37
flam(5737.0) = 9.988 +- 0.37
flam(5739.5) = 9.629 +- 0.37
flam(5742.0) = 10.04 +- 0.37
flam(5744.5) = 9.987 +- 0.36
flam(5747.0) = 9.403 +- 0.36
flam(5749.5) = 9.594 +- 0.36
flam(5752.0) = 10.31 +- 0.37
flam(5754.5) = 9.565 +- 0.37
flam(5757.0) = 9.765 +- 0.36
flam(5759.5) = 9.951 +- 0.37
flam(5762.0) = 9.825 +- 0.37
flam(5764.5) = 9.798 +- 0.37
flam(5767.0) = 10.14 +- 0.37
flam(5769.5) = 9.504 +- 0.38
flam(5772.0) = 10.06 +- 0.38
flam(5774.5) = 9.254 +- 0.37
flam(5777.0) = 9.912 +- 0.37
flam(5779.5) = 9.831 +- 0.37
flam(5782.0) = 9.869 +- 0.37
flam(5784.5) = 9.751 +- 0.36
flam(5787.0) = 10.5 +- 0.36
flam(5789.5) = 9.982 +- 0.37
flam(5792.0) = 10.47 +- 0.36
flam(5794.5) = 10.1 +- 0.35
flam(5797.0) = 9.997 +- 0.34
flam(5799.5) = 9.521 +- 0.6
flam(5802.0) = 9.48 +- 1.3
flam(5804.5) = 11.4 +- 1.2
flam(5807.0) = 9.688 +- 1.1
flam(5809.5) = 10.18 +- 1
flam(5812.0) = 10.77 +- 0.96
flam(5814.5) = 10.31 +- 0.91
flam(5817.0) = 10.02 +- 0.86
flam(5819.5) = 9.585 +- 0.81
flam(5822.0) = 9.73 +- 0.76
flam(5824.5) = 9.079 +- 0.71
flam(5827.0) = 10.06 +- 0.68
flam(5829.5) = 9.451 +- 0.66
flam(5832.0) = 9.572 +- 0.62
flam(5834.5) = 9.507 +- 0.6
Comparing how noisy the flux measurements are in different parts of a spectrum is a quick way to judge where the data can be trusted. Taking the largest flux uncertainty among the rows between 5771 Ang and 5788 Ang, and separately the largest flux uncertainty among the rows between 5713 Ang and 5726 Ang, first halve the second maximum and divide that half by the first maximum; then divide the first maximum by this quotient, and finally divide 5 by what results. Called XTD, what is 6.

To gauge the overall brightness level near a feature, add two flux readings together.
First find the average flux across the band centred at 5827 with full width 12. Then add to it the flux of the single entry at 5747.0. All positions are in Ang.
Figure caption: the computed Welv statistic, 18.98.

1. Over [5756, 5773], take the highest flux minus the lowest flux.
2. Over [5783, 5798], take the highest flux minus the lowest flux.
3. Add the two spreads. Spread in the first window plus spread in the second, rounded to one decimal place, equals 1.4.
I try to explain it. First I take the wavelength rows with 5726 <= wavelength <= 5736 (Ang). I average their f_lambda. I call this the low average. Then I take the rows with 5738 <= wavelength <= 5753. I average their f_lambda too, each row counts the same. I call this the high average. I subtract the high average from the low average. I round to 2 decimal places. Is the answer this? 0.13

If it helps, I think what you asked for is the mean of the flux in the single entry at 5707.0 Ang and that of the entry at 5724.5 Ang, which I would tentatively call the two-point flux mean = 9.90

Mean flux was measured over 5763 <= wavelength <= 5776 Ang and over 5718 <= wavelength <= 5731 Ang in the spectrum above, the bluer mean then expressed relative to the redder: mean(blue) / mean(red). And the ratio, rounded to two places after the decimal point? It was 1.03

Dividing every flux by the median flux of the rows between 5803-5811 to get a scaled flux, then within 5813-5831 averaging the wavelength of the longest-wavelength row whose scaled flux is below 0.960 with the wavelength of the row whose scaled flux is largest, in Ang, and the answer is 5822.0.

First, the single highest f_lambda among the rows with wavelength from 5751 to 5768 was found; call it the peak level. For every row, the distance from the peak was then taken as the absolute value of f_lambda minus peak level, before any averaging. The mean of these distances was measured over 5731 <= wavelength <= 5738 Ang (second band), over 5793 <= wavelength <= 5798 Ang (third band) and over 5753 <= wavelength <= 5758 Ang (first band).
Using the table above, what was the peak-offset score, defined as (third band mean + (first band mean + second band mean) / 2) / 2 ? 0.38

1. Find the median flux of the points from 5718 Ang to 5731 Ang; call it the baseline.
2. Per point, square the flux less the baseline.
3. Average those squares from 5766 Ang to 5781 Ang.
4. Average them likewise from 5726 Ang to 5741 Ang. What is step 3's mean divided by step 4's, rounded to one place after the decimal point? 4.5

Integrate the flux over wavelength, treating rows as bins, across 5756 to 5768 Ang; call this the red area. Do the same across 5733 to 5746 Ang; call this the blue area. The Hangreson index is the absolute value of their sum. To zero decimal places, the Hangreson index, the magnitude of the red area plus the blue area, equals 247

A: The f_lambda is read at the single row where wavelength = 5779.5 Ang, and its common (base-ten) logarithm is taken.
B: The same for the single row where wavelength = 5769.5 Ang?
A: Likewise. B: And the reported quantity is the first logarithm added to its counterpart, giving 1.97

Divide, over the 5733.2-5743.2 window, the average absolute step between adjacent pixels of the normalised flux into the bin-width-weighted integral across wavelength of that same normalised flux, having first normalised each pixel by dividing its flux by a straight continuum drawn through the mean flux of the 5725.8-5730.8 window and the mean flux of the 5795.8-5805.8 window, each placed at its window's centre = 302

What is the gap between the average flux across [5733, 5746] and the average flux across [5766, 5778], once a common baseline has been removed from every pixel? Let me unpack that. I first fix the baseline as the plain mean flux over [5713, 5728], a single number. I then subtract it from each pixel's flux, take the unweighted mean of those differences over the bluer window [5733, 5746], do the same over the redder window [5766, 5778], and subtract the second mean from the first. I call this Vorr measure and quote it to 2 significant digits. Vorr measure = 0.11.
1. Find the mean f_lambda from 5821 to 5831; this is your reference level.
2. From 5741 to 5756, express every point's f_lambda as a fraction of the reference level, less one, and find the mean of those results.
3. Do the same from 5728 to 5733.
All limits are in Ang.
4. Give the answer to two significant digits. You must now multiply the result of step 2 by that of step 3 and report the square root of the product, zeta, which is 0.035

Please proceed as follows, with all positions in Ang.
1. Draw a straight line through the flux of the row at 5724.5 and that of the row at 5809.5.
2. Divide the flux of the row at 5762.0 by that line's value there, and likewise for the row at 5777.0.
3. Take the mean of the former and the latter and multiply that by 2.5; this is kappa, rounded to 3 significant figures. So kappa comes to 2.45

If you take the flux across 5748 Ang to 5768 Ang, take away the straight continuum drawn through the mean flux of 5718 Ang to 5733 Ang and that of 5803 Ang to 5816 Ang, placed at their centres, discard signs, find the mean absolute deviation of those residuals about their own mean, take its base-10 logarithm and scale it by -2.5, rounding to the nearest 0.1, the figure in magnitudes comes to 2.1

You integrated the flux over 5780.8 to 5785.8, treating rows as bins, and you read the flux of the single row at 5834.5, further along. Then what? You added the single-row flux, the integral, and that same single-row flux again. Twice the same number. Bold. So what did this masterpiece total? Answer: 68.1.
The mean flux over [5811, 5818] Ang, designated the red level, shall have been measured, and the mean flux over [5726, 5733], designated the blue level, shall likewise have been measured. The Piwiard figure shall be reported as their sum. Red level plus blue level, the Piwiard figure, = 20.4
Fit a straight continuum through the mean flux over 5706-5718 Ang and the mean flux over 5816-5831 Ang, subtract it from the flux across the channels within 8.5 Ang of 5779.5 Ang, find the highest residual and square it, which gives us 0.49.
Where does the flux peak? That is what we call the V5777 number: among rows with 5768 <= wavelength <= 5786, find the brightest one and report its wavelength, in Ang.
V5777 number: 5772.0 Ang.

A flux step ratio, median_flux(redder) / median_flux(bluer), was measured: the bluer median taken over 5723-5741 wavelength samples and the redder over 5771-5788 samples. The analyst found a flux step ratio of 0.99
